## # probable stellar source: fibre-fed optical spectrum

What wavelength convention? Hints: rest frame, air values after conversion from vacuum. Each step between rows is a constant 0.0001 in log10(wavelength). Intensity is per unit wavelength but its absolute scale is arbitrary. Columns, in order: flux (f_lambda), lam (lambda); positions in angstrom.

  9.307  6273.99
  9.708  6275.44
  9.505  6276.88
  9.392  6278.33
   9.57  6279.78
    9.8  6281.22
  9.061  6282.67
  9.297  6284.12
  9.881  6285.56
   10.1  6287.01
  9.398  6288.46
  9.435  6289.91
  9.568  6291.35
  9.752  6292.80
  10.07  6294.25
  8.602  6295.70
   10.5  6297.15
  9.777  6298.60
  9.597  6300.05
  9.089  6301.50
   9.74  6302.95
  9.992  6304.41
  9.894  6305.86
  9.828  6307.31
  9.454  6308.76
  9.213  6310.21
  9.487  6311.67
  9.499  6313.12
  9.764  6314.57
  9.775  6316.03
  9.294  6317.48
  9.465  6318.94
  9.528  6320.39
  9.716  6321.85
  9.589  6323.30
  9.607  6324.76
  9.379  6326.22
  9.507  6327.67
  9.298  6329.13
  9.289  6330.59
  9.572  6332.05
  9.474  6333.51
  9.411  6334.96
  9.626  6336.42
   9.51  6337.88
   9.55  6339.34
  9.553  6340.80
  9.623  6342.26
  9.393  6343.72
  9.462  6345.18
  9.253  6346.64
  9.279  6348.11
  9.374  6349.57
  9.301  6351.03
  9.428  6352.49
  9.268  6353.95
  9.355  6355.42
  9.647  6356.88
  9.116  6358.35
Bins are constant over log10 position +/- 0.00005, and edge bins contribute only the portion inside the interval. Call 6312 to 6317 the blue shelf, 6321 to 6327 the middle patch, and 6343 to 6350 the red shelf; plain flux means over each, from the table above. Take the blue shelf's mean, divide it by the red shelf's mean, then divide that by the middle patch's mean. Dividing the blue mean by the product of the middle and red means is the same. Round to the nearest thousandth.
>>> 0.108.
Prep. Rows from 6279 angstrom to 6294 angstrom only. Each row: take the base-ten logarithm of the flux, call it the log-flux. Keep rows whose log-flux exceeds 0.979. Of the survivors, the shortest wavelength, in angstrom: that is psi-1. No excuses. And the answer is 6279.78 angstrom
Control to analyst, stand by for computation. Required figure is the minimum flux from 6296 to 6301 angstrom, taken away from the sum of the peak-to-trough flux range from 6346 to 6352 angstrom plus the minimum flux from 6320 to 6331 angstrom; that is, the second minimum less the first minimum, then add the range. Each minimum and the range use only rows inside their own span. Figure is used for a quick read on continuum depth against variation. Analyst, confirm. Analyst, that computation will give -0.2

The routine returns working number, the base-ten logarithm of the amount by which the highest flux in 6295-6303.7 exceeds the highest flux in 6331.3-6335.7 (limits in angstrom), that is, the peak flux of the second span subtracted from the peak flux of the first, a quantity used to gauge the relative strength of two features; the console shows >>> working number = 0.0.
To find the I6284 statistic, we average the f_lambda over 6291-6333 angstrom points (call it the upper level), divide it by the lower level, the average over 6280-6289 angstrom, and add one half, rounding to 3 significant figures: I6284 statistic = 1.50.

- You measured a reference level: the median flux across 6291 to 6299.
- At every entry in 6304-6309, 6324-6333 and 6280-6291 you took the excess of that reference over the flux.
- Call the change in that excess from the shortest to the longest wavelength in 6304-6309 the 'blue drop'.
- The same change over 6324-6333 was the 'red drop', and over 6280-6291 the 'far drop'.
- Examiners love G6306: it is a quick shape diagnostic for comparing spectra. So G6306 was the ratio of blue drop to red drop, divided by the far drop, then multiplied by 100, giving 4211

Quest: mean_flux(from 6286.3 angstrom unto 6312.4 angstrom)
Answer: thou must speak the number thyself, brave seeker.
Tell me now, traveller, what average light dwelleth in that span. 9.64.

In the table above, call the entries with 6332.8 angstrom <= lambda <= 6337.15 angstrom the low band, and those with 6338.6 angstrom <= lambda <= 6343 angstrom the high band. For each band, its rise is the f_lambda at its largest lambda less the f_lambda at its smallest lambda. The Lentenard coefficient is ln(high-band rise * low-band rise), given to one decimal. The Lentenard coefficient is -4.5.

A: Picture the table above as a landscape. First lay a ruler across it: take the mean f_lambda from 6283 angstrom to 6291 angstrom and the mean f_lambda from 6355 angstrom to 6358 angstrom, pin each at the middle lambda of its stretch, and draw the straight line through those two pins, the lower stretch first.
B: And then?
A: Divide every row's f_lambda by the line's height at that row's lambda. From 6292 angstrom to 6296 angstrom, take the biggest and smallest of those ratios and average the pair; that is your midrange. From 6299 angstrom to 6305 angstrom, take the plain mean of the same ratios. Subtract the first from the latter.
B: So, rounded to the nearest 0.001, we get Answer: 0.029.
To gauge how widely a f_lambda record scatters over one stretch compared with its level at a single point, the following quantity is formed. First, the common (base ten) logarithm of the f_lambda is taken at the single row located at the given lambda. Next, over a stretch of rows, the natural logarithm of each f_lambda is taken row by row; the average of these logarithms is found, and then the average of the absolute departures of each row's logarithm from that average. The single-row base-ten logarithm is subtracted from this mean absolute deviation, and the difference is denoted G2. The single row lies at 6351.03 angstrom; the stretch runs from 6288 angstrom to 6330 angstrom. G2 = -0.9434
